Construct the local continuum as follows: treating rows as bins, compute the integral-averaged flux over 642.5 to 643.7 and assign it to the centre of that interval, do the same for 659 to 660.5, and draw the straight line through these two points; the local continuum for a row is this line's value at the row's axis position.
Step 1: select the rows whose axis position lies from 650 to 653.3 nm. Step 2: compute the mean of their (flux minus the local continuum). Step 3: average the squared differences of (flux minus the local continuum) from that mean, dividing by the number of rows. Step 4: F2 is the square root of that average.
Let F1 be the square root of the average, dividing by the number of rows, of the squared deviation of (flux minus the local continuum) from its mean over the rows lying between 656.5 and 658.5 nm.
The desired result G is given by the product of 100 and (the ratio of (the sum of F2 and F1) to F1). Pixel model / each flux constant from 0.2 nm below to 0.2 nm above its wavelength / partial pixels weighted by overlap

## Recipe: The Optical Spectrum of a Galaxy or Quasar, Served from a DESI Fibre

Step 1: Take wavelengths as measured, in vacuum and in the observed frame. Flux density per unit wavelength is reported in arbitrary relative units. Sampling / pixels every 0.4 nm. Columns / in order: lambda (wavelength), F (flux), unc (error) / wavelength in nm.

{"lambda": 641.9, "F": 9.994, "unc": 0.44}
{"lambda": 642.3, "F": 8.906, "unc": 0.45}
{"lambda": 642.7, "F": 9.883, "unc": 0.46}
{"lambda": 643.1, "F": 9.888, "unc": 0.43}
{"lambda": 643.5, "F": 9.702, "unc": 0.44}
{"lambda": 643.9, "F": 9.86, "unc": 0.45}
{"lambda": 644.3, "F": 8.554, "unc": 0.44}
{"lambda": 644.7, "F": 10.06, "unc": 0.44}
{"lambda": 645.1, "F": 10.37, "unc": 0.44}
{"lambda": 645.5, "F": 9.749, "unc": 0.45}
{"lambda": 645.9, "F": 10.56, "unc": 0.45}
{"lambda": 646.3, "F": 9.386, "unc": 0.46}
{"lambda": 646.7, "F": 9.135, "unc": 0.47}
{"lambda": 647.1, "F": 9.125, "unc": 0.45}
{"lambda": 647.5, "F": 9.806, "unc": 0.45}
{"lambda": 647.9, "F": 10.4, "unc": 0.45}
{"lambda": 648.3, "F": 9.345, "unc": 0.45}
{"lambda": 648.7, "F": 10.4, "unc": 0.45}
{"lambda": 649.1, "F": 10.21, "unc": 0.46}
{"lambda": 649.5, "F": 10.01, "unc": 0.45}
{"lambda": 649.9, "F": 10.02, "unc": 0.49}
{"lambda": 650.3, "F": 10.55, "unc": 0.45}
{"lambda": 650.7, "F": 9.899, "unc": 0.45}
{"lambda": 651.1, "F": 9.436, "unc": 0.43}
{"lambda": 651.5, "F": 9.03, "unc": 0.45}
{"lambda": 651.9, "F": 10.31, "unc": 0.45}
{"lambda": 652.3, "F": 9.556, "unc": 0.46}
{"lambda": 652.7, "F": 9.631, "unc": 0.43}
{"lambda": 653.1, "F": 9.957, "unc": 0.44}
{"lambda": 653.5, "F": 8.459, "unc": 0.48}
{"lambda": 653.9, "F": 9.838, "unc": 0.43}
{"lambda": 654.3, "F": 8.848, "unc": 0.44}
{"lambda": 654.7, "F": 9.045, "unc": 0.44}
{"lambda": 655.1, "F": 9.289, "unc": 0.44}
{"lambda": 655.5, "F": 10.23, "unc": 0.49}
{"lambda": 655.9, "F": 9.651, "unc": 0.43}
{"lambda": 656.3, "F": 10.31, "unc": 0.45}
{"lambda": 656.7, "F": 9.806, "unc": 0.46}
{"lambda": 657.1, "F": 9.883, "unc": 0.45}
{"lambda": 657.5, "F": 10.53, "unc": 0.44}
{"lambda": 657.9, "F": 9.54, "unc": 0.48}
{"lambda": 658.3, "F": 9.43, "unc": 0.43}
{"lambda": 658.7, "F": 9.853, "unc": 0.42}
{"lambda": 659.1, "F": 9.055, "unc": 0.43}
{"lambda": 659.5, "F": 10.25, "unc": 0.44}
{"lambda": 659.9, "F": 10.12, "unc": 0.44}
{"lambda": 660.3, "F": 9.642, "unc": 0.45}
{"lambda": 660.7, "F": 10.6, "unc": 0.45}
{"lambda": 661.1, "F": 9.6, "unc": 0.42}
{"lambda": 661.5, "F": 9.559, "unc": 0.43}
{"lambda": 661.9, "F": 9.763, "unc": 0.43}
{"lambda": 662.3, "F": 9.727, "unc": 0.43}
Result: 219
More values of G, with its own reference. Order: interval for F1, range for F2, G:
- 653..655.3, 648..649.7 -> 175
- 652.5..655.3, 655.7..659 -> 169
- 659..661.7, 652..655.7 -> 212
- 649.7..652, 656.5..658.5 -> 175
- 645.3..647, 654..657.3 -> 193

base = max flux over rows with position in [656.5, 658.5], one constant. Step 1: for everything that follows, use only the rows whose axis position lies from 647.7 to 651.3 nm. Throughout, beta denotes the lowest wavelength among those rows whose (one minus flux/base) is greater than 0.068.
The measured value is 648.3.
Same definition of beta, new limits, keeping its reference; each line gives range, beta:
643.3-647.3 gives 643.5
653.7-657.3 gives 654.3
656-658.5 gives 656.7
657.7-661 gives 657.9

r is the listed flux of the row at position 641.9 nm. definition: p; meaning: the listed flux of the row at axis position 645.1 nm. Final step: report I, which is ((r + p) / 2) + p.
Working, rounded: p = 10.37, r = 9.994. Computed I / 20.6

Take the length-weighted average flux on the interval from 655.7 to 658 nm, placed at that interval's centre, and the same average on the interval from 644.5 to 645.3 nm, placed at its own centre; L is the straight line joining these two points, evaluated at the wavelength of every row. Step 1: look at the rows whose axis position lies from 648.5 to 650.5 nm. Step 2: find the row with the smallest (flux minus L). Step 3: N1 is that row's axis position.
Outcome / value 649.5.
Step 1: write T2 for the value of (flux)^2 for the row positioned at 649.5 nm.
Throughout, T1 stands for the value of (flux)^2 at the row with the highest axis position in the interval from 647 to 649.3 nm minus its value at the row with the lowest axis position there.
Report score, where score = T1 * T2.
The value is 2102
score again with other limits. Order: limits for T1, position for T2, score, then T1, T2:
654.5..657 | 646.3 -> 1264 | 14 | 88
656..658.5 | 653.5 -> -1243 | -17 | 72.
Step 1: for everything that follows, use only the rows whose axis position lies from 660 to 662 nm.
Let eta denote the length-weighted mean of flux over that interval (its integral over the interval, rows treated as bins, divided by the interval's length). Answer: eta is 9.9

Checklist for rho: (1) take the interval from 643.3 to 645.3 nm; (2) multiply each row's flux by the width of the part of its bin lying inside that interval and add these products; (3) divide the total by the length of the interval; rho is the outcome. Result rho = 9.7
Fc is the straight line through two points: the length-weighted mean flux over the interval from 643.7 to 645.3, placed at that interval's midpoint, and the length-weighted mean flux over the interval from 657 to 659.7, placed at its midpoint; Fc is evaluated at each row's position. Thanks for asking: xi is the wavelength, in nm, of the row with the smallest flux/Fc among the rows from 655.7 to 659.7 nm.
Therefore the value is 659.1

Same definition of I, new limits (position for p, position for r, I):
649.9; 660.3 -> 19.9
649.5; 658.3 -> 19.7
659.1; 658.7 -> 18.5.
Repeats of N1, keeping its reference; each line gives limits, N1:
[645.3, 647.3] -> 647.1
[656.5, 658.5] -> 658.3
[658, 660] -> 659.1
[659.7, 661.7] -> 661.5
